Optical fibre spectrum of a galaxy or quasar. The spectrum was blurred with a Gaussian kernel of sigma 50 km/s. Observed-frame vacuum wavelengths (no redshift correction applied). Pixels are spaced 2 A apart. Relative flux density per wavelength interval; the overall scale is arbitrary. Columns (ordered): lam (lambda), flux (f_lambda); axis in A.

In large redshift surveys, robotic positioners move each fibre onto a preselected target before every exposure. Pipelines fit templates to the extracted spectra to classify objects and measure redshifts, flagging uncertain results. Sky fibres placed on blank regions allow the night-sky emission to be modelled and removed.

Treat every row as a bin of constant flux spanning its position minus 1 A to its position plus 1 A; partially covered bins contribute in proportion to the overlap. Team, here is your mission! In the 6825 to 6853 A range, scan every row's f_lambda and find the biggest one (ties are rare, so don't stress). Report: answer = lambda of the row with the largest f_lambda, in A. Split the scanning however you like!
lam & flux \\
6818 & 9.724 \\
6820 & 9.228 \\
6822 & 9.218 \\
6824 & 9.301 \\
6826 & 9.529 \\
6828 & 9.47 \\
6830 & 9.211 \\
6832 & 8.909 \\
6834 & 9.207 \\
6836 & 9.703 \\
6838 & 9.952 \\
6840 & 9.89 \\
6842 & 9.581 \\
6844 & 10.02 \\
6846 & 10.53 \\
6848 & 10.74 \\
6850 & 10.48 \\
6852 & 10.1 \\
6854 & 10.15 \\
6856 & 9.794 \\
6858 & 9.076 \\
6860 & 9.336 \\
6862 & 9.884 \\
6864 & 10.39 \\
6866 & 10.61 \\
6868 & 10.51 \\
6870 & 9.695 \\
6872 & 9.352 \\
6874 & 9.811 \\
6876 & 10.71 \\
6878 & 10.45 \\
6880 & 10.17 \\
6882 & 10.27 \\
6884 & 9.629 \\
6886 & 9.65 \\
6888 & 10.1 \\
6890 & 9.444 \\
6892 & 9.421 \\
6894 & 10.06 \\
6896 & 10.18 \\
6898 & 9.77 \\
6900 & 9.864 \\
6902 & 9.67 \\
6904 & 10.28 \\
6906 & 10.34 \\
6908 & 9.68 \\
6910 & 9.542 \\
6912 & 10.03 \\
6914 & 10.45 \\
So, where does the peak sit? 6848 A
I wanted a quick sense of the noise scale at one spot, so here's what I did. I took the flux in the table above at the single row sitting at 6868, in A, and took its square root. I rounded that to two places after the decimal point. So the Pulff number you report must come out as 3.24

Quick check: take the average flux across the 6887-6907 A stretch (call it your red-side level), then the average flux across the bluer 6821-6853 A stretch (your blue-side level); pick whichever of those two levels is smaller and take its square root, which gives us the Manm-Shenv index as 3.121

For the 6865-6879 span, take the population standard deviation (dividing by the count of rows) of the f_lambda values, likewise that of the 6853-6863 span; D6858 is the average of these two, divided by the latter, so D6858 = 1.14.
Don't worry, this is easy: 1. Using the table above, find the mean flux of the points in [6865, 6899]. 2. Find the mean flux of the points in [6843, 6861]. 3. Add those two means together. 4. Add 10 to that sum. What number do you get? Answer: 30.02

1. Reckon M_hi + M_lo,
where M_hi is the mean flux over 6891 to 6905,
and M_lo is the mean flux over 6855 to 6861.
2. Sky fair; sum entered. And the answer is 19.3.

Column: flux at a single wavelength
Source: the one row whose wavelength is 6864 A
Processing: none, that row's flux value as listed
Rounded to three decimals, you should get 10.390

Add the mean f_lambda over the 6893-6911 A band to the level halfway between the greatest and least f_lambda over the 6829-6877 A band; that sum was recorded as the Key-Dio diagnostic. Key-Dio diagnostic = 19.8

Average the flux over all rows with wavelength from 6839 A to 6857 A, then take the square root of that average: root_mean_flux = 3.18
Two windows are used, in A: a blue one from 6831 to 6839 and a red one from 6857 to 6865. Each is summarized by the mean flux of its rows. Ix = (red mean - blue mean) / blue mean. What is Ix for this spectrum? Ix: 0.02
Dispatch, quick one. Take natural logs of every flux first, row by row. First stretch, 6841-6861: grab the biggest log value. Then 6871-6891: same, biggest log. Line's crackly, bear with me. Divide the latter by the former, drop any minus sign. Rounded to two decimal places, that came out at 1.00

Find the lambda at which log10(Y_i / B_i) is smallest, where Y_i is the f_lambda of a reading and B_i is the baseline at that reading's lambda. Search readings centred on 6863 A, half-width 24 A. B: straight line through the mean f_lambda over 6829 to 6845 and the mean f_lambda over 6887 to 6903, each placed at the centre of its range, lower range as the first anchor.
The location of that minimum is 6858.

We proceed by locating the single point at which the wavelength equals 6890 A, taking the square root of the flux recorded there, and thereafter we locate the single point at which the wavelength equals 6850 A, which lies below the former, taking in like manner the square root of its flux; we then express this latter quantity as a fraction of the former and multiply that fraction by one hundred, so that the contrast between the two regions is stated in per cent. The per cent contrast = 105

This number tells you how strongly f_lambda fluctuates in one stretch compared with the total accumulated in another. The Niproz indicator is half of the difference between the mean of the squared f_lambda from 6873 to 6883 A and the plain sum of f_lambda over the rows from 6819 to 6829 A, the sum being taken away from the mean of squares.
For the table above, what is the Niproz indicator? 30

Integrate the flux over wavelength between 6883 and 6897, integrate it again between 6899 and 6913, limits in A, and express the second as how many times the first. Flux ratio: 1.01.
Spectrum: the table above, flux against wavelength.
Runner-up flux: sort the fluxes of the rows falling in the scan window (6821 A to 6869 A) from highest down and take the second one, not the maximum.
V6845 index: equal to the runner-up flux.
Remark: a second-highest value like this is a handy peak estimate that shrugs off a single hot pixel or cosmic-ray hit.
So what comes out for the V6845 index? 10.61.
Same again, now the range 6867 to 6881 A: 10.51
